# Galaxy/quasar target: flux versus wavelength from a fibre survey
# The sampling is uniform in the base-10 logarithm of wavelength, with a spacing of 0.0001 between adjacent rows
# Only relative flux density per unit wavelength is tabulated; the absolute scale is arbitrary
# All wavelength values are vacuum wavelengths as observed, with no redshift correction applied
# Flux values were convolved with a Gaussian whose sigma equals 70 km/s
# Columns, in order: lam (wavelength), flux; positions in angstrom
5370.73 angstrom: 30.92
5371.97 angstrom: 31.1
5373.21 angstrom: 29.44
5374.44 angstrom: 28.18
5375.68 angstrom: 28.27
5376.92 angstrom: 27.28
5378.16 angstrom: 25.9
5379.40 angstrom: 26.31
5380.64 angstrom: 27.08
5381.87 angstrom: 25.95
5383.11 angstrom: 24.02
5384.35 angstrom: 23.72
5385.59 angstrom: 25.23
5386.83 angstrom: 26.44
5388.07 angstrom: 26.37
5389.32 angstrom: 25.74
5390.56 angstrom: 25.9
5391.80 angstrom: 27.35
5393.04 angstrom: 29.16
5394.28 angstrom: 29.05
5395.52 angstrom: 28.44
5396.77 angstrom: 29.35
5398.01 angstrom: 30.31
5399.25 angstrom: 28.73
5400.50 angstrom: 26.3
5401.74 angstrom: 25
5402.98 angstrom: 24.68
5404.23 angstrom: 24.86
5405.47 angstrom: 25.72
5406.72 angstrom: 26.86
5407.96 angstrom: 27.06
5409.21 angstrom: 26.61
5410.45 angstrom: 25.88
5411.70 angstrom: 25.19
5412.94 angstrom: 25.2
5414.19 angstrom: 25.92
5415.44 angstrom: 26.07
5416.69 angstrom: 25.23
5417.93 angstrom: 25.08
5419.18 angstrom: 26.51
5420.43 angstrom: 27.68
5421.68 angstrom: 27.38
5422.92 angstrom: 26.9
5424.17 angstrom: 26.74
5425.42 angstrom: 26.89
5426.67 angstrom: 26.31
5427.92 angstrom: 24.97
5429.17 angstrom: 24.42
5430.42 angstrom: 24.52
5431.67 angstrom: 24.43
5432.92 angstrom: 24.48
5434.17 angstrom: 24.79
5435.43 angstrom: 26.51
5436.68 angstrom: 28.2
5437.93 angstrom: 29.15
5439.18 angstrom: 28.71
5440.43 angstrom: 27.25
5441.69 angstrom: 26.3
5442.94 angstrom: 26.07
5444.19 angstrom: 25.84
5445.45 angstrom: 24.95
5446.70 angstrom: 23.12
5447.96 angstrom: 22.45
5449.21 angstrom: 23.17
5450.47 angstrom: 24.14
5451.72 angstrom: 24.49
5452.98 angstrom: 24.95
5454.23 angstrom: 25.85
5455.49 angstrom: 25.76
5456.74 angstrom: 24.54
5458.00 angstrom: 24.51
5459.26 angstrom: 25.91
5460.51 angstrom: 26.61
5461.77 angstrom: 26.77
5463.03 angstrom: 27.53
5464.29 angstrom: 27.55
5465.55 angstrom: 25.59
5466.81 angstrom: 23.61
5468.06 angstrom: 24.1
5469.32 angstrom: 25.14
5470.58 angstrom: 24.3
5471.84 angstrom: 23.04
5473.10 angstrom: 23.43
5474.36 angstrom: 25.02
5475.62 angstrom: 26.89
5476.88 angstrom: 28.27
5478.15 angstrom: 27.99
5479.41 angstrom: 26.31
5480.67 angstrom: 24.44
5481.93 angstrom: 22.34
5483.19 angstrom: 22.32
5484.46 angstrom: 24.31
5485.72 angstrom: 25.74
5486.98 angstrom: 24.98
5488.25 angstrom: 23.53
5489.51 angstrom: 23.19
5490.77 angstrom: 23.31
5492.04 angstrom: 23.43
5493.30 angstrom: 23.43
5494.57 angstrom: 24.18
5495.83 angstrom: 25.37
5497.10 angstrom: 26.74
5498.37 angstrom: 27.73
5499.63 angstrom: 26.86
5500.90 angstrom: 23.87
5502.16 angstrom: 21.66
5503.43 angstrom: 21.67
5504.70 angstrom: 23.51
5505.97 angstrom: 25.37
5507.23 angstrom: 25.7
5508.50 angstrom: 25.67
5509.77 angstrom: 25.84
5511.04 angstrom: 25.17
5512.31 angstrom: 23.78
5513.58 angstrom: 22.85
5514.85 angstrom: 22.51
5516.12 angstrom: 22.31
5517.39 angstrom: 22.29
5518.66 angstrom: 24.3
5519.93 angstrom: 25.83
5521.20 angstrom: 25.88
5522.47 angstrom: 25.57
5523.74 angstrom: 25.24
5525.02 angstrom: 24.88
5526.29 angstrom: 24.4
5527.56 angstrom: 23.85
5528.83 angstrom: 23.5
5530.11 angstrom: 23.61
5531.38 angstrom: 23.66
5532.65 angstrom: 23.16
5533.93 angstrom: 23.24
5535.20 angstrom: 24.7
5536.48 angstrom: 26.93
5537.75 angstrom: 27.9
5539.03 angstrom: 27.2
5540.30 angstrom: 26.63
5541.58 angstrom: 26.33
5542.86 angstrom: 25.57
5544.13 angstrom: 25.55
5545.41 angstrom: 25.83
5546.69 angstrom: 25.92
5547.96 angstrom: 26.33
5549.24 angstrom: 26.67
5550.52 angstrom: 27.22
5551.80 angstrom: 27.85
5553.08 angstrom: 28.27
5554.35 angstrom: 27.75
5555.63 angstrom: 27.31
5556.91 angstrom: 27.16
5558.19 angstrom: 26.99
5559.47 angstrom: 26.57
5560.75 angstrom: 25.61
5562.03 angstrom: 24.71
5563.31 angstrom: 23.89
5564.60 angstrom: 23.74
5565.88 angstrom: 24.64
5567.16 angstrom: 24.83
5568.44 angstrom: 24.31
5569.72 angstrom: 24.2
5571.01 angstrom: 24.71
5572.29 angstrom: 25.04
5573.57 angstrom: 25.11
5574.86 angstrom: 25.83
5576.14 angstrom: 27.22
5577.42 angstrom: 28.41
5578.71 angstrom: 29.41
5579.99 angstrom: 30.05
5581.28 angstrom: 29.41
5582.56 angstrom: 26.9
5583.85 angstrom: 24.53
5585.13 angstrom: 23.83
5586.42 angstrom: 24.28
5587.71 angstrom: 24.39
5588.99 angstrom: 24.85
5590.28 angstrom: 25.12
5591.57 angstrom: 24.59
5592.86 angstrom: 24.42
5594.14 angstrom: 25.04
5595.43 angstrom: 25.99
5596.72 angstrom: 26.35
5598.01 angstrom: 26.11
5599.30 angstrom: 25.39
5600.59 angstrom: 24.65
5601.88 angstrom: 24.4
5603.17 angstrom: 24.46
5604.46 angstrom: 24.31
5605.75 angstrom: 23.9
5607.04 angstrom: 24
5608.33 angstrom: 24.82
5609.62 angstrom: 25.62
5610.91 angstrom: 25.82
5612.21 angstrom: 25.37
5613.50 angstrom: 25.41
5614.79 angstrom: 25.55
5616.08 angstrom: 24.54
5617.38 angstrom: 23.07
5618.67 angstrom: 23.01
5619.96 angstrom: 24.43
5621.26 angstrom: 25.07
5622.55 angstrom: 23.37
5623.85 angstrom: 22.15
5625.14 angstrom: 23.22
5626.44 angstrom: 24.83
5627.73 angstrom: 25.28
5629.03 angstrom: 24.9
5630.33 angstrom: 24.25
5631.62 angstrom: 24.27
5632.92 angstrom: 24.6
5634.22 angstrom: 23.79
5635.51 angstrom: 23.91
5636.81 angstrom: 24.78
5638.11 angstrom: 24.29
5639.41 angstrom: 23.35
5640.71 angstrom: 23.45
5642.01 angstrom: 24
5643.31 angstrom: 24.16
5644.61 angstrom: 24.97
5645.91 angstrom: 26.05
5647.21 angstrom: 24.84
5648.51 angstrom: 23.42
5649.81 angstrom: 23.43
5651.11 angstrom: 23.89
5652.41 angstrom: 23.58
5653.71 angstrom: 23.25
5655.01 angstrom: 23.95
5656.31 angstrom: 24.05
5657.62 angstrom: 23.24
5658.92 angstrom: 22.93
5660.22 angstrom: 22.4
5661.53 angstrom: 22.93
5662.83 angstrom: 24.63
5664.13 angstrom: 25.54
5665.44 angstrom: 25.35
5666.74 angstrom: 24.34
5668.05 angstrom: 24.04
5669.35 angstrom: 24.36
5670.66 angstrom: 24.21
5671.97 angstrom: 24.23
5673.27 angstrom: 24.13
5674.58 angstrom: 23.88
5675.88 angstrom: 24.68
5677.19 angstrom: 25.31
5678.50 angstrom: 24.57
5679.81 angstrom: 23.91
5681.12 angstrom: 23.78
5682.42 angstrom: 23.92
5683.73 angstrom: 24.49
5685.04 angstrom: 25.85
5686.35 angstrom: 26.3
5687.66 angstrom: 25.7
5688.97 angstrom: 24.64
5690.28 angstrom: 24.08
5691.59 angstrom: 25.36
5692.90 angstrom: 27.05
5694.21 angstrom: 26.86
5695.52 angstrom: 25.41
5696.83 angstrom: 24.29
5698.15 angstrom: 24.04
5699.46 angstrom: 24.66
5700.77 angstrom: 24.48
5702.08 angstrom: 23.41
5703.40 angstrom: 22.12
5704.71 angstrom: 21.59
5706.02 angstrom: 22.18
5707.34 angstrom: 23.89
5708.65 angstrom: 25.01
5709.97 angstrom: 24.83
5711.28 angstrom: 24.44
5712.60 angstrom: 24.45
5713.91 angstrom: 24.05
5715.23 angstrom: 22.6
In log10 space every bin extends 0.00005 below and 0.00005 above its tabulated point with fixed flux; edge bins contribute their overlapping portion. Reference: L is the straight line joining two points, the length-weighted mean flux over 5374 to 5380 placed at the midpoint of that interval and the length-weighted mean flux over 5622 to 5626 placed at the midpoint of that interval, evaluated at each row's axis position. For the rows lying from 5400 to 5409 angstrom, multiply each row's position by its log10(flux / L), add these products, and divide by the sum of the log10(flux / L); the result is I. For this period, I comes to 5402.7 angstrom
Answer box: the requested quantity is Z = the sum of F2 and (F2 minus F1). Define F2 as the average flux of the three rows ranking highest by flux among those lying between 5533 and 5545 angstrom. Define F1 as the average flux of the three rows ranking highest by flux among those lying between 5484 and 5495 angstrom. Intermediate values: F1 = 25.01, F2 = 27.3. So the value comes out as 30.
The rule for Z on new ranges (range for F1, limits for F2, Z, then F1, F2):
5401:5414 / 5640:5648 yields 24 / 26.84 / 25.3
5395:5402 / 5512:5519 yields 18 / 29.46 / 23.6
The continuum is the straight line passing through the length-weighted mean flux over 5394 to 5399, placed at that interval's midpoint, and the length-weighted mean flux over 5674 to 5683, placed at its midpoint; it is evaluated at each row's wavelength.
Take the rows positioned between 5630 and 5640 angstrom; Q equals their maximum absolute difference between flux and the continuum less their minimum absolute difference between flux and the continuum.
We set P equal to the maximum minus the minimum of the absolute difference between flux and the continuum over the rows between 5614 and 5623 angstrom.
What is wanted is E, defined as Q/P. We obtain 0.6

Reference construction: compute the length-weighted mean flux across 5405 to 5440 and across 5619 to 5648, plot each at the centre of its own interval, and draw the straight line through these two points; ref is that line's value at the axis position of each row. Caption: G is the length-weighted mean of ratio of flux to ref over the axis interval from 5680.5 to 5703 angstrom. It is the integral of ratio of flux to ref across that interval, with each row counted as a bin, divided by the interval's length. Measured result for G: 1.05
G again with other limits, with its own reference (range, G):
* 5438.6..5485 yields 0.98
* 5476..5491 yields 0.97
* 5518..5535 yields 0.97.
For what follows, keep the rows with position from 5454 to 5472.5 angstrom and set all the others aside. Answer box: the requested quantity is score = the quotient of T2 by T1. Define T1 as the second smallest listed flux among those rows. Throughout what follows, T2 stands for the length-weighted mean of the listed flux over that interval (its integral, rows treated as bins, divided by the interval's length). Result 1.07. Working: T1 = 23.61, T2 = 25.4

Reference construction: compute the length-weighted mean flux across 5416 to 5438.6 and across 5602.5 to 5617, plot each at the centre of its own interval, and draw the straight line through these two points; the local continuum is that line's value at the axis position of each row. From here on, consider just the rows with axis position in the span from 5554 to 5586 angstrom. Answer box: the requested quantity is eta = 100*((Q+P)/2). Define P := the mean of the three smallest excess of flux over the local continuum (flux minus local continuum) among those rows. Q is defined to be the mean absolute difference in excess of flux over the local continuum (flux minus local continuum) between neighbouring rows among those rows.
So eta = -28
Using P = -1.3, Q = 0.74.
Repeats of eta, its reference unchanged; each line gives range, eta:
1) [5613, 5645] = -67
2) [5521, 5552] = -79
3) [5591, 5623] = -54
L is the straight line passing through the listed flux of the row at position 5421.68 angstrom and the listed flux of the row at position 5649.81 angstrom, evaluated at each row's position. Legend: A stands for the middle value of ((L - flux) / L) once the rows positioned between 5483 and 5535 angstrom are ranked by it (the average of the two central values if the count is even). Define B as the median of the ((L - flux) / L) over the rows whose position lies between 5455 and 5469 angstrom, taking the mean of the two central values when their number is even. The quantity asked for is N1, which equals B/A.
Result 0.5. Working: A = 0.074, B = 0.039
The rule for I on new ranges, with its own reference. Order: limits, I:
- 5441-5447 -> 5446.6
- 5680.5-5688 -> 5685.0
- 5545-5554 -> 5550.1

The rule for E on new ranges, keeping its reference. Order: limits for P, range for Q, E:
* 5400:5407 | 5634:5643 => 0.6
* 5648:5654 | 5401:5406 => 1.8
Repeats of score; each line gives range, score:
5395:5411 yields 1.08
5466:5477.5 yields 1.06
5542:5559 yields 1.05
